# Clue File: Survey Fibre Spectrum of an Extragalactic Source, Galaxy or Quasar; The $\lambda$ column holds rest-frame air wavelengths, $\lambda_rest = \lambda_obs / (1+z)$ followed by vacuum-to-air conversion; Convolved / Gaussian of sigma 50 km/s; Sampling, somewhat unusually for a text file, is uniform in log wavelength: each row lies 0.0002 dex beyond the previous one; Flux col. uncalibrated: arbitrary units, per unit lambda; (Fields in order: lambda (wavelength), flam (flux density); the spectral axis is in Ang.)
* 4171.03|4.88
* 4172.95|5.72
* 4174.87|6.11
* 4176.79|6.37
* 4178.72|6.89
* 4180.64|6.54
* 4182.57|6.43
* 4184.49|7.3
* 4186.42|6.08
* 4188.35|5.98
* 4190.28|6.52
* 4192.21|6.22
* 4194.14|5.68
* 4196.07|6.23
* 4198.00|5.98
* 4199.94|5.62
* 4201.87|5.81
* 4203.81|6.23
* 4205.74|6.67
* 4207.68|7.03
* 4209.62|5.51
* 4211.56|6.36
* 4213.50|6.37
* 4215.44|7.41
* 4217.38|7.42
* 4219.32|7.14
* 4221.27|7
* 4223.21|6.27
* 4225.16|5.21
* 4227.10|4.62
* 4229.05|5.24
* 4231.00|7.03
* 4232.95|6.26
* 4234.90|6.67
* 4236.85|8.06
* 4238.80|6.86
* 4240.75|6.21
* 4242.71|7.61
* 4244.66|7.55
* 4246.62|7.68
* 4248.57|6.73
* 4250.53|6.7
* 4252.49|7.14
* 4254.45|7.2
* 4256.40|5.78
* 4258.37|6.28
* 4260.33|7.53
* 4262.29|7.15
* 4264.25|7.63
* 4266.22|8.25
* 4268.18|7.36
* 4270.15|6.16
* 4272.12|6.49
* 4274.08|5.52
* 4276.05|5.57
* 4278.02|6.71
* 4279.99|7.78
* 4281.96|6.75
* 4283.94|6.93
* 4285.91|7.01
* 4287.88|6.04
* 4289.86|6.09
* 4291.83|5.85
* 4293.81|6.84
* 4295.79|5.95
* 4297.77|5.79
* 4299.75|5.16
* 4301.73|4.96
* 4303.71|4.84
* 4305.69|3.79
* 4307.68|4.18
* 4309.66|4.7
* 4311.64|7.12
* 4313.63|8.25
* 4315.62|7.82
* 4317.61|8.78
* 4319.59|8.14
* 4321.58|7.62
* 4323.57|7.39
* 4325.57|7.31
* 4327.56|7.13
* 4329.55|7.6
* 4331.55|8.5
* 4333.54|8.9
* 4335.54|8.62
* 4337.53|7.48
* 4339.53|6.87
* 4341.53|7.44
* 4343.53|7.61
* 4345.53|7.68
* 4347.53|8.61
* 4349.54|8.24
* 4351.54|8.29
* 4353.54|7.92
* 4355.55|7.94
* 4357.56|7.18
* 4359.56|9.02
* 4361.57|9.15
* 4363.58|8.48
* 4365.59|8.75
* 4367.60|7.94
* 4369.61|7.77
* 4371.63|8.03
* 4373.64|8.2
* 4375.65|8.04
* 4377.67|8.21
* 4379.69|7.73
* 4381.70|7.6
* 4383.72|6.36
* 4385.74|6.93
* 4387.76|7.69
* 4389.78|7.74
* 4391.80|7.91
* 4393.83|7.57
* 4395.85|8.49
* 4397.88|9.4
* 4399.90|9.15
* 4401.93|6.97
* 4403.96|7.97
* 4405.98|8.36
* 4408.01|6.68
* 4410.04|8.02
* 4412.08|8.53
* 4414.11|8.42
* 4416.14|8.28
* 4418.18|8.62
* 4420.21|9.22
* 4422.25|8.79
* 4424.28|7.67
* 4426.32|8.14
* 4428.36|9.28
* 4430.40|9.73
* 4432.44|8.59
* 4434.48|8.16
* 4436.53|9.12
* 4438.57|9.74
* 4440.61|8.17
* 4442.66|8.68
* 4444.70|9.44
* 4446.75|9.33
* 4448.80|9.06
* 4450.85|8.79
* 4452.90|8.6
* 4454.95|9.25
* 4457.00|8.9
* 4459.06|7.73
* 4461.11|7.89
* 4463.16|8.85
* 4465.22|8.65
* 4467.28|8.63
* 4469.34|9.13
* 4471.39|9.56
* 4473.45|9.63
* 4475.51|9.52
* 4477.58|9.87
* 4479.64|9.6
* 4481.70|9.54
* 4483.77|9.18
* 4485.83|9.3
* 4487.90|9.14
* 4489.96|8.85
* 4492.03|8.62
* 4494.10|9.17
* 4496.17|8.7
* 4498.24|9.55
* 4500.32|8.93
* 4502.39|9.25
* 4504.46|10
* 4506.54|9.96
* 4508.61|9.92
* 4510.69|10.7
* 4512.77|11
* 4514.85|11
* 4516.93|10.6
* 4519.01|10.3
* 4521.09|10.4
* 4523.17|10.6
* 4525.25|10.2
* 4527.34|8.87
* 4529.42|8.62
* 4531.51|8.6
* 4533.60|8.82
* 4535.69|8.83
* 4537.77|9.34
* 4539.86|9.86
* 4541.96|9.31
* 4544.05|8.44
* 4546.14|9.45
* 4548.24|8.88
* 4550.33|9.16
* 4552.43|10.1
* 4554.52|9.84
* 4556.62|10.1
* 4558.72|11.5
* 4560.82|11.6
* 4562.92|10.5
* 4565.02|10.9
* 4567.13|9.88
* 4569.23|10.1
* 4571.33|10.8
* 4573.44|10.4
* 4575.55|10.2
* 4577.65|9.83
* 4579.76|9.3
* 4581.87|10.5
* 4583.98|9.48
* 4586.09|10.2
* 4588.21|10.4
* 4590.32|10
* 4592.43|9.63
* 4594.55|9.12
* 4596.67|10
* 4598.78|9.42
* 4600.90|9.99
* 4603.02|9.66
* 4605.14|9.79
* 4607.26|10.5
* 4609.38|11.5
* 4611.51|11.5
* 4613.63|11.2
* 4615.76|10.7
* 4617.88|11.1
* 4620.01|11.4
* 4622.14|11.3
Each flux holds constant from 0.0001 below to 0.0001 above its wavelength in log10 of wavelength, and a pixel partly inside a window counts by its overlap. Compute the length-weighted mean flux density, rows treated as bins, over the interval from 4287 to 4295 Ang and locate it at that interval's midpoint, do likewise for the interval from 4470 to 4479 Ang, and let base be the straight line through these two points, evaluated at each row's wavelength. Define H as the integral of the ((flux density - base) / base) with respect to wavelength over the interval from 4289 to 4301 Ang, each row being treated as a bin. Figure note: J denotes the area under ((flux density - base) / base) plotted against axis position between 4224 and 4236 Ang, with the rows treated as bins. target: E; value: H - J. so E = -2.6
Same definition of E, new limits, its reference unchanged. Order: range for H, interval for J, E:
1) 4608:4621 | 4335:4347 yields -1.9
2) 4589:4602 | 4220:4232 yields -4.7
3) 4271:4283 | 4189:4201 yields -3.4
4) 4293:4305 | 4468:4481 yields -1.4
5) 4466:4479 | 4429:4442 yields -0.3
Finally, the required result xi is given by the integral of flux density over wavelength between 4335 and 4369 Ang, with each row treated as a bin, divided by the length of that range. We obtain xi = 8.1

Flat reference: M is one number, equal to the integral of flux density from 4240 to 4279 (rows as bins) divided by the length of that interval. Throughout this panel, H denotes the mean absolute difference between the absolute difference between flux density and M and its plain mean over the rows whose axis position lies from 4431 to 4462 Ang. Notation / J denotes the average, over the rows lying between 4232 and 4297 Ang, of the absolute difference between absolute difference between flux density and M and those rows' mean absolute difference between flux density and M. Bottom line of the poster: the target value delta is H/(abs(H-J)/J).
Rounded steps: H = 0.47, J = 0.34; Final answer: 1.2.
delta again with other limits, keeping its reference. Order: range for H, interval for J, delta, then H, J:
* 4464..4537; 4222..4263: 1.4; 0.60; 0.42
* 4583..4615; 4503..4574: 3.9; 0.58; 0.68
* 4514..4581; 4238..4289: 0.7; 0.70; 0.34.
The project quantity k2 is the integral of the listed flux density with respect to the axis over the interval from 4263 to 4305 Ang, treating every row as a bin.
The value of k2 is 267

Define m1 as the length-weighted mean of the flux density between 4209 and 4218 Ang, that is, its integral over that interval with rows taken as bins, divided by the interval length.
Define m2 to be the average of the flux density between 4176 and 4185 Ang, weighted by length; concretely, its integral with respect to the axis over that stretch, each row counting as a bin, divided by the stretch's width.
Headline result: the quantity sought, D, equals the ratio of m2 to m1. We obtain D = 1.0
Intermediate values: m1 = 6.6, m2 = 6.7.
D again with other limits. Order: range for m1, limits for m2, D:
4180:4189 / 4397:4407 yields 1.3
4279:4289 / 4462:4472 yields 1.3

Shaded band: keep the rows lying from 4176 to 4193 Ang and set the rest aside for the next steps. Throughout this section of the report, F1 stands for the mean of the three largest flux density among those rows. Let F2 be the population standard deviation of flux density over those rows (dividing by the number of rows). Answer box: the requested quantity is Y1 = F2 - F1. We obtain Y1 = -6.5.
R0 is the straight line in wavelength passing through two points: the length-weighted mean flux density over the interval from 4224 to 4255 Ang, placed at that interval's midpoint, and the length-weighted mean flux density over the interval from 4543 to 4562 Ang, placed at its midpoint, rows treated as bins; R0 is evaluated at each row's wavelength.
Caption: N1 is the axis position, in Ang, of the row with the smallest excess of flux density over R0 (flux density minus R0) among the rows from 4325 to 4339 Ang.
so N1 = 4327.56 Ang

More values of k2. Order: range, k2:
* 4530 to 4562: 307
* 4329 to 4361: 256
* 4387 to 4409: 176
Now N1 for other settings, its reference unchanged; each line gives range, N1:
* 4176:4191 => 4188.35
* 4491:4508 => 4492.03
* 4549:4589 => 4579.76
